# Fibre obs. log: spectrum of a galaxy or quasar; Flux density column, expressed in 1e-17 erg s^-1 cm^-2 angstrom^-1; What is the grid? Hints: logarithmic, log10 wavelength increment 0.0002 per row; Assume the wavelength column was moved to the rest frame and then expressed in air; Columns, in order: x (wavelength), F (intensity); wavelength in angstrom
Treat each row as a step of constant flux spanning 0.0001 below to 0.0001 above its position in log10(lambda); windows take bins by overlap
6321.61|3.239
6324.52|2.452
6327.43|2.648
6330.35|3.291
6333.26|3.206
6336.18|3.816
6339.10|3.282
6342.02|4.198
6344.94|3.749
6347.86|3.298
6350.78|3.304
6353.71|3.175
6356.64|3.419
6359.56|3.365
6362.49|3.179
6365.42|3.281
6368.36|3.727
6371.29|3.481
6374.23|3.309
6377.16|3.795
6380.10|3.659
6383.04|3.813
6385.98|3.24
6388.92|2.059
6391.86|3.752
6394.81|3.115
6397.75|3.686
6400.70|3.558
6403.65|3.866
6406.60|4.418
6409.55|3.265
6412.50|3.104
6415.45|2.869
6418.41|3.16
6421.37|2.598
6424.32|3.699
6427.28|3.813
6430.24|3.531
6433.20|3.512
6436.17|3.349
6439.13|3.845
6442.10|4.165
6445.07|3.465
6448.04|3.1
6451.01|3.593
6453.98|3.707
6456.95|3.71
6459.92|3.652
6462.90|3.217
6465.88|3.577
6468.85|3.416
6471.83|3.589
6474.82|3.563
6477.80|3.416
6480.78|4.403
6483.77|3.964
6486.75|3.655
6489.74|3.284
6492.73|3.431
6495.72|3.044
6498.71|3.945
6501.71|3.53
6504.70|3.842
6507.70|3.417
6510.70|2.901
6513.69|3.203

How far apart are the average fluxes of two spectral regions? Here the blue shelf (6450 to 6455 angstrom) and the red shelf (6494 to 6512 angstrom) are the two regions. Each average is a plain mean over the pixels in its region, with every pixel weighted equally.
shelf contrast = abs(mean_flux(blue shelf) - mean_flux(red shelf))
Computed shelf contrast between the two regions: 0.20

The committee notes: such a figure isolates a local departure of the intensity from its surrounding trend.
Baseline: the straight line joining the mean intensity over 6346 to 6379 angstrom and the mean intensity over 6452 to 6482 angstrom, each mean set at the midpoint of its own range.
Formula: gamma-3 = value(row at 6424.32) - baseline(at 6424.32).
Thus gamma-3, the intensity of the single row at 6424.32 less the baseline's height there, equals 0.17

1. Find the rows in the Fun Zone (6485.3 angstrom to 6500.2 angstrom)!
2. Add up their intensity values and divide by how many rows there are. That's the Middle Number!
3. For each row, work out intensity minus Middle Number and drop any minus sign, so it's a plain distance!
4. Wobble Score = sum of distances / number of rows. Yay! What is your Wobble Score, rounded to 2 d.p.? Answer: 0.26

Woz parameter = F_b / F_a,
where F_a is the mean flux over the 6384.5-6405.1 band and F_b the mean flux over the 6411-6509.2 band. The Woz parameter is 1.059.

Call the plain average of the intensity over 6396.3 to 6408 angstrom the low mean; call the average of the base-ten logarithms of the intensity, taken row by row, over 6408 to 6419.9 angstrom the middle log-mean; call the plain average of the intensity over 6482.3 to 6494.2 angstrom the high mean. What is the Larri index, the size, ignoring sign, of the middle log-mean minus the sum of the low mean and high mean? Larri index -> 6.97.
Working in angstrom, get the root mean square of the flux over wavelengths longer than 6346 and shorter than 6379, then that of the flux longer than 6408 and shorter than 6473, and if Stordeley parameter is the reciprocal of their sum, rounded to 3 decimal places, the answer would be 0.146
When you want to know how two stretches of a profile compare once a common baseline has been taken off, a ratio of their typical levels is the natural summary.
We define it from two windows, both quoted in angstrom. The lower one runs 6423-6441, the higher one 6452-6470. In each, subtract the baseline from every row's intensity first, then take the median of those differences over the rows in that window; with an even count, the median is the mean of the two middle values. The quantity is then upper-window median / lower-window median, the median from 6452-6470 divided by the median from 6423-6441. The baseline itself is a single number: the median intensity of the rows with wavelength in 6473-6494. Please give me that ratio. 1.0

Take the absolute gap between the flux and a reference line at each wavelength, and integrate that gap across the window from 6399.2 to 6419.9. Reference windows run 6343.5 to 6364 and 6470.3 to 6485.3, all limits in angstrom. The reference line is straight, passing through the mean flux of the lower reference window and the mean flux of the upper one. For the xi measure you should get 9.2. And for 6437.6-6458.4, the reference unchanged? 4.7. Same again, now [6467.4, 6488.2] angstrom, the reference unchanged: 6.0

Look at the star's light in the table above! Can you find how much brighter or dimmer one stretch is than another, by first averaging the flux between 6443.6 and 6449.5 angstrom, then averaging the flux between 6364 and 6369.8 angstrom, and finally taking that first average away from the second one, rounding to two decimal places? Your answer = 0.22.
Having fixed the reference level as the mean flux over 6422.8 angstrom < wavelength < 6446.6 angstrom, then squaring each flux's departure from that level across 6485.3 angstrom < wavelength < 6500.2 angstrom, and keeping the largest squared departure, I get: 0.39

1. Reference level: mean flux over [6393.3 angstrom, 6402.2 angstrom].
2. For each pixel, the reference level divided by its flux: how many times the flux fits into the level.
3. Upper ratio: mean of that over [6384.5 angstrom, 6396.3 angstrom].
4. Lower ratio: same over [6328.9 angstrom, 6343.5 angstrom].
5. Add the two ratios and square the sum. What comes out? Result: 4.7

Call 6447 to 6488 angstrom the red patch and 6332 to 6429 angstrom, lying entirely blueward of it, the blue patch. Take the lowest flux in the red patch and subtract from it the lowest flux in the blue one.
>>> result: 1.0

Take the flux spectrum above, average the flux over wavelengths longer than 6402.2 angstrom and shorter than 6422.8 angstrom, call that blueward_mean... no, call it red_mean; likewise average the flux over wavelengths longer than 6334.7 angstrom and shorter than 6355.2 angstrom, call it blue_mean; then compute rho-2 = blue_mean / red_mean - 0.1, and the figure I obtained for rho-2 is 0.97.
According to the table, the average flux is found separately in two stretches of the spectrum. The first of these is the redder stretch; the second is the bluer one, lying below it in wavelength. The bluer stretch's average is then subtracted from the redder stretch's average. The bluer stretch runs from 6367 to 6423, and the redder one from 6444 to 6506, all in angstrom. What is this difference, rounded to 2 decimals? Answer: 0.18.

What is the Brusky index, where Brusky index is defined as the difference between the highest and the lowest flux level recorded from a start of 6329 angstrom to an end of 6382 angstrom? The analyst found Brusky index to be 1.02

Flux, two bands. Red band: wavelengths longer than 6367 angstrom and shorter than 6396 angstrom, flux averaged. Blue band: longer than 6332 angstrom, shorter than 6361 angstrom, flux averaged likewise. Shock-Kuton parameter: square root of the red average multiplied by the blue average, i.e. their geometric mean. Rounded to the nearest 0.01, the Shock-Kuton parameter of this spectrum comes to 3.44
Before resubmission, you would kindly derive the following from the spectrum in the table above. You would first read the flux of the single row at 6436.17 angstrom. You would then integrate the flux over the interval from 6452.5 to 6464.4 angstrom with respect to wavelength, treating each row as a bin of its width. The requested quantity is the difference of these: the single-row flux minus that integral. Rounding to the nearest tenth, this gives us -39.1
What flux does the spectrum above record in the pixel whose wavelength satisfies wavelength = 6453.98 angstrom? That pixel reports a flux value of 3.707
